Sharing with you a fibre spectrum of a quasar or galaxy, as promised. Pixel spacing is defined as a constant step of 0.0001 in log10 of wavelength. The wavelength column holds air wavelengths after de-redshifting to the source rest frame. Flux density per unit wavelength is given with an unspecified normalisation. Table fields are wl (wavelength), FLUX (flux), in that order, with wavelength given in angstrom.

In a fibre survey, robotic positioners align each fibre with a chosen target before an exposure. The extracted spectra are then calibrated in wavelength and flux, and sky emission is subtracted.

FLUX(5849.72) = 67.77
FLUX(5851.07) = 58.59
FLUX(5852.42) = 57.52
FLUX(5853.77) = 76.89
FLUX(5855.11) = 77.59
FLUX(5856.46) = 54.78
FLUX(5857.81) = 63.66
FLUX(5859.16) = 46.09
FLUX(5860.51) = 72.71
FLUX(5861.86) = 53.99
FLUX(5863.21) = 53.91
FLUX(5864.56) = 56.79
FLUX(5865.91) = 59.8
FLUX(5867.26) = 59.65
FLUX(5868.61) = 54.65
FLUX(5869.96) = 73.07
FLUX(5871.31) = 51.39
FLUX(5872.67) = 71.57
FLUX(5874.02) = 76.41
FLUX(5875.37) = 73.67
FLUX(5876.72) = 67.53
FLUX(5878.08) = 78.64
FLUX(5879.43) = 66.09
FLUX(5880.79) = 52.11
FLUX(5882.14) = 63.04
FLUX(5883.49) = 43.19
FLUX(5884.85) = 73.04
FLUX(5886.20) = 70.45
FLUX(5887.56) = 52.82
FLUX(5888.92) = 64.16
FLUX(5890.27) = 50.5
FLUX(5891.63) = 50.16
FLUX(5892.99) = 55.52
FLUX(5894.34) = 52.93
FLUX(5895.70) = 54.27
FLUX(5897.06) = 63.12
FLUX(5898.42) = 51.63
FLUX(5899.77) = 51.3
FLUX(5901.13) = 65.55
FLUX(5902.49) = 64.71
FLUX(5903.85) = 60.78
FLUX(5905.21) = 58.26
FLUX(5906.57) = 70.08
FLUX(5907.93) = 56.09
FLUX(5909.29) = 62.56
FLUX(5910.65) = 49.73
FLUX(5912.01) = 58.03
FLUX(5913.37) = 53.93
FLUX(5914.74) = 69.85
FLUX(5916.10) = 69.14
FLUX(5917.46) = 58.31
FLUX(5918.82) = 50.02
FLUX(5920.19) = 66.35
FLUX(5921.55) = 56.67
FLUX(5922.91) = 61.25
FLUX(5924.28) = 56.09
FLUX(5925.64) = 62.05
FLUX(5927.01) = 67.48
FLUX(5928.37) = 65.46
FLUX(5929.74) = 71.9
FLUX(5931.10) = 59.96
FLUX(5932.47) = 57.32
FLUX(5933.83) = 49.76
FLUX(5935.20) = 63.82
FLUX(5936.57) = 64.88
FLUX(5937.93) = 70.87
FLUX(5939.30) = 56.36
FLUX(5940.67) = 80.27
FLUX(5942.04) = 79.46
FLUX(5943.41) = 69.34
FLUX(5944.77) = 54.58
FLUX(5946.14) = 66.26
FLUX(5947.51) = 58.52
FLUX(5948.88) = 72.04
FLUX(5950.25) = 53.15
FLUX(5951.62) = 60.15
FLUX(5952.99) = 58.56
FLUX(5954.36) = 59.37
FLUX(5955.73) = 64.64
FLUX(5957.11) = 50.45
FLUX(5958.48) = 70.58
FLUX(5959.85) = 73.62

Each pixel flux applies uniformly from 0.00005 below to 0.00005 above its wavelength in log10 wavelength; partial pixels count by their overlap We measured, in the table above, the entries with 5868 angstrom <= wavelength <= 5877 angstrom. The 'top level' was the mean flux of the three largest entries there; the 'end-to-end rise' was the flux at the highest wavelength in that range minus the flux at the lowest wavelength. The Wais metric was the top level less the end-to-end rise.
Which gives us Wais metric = 62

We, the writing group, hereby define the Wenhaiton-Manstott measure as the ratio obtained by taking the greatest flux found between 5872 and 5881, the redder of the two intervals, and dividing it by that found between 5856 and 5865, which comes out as 1.08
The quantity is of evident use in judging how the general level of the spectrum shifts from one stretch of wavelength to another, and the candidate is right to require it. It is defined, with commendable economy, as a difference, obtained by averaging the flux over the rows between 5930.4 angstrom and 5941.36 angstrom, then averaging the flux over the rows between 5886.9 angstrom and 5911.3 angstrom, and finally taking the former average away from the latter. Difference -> -5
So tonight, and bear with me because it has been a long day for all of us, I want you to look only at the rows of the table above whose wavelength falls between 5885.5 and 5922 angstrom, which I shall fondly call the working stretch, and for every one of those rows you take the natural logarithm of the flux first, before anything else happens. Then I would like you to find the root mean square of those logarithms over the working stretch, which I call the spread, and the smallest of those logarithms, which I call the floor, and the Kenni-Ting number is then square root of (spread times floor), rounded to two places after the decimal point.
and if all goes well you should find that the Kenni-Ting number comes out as 3.99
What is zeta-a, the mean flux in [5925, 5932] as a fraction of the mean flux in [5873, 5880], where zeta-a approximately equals 0.90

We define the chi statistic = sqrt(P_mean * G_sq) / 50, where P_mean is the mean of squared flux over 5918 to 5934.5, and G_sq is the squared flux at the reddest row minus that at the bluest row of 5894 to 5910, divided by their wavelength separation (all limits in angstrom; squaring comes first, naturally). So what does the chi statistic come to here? 10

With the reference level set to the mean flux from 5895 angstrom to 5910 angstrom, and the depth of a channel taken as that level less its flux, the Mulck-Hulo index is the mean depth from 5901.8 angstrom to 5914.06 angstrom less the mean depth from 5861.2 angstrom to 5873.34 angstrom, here 0.1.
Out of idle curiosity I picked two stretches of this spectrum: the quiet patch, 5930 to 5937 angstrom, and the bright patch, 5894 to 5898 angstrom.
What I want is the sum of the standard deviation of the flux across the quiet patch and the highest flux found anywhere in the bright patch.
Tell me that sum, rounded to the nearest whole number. 69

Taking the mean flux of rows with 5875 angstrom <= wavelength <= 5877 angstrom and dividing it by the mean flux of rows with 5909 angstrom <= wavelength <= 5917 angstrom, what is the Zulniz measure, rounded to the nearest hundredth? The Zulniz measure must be 1.17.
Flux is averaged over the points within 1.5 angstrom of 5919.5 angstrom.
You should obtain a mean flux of 58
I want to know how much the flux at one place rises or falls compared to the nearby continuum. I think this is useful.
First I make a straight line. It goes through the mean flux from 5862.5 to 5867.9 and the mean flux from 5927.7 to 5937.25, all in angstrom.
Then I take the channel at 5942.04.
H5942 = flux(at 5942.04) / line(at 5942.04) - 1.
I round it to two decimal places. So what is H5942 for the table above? 0.27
